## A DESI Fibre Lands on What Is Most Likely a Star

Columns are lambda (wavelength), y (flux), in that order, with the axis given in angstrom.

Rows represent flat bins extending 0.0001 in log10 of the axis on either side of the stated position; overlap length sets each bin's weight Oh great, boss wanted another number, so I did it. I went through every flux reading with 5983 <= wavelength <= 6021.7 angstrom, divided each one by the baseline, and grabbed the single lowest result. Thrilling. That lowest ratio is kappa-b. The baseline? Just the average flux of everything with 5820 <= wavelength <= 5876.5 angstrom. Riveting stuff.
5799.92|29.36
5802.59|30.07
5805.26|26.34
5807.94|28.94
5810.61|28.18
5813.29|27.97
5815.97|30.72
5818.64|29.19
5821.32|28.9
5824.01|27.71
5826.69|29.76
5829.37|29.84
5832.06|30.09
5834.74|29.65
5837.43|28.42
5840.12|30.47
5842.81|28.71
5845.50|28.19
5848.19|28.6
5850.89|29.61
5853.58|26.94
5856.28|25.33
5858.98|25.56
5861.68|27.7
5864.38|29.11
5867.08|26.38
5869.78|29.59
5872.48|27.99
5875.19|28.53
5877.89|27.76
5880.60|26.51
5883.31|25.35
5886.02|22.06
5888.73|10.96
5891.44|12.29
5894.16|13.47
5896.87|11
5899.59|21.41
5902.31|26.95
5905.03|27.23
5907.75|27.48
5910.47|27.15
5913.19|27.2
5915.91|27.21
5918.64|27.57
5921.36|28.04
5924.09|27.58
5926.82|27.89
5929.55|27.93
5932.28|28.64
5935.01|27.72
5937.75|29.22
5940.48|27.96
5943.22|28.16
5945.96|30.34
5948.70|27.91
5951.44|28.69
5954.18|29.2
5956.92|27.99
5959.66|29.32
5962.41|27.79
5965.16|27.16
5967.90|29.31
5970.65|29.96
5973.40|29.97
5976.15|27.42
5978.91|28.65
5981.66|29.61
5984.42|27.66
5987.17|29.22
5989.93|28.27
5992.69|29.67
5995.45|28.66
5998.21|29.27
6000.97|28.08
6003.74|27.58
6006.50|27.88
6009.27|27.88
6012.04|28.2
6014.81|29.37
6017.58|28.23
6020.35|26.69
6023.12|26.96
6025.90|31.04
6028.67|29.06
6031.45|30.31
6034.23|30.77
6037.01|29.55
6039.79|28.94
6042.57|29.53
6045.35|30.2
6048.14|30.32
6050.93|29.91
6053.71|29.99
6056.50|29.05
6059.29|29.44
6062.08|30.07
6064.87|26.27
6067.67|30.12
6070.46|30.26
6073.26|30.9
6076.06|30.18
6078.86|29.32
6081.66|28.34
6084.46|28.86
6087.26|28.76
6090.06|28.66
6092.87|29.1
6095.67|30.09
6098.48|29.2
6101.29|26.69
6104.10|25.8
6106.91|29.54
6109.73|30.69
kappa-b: 0.939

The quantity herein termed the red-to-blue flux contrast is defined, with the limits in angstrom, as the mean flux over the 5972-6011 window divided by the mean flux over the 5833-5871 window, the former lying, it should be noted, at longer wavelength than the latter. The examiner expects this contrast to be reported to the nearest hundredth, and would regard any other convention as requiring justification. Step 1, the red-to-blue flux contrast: 1.01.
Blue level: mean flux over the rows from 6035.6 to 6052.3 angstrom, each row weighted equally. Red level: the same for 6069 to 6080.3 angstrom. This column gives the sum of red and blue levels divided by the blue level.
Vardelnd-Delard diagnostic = 2.01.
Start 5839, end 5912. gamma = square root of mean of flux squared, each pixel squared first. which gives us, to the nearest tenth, 25.6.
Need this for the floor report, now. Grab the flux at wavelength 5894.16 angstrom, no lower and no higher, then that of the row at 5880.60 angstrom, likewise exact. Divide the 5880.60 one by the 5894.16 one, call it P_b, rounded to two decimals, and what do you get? 1.97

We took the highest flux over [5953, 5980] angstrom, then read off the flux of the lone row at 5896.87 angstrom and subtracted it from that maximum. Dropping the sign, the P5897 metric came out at 19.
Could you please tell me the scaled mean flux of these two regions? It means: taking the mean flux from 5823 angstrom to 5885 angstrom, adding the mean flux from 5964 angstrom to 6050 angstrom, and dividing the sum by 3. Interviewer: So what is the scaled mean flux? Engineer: 19.0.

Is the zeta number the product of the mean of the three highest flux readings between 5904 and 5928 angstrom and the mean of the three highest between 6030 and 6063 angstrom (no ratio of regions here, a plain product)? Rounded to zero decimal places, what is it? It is 848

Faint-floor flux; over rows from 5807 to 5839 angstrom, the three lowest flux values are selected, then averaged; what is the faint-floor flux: 28.0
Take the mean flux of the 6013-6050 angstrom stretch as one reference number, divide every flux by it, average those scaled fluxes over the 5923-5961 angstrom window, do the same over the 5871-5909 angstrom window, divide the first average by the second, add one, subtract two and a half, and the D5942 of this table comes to -0.21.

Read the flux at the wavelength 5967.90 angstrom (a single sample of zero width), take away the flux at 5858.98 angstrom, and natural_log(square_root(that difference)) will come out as 0.66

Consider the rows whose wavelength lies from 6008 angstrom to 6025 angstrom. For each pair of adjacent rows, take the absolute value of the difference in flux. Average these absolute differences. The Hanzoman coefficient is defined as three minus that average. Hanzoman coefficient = 2.1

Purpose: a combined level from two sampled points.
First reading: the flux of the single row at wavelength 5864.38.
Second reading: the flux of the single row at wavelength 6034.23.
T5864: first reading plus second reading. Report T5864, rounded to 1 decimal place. 59.9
